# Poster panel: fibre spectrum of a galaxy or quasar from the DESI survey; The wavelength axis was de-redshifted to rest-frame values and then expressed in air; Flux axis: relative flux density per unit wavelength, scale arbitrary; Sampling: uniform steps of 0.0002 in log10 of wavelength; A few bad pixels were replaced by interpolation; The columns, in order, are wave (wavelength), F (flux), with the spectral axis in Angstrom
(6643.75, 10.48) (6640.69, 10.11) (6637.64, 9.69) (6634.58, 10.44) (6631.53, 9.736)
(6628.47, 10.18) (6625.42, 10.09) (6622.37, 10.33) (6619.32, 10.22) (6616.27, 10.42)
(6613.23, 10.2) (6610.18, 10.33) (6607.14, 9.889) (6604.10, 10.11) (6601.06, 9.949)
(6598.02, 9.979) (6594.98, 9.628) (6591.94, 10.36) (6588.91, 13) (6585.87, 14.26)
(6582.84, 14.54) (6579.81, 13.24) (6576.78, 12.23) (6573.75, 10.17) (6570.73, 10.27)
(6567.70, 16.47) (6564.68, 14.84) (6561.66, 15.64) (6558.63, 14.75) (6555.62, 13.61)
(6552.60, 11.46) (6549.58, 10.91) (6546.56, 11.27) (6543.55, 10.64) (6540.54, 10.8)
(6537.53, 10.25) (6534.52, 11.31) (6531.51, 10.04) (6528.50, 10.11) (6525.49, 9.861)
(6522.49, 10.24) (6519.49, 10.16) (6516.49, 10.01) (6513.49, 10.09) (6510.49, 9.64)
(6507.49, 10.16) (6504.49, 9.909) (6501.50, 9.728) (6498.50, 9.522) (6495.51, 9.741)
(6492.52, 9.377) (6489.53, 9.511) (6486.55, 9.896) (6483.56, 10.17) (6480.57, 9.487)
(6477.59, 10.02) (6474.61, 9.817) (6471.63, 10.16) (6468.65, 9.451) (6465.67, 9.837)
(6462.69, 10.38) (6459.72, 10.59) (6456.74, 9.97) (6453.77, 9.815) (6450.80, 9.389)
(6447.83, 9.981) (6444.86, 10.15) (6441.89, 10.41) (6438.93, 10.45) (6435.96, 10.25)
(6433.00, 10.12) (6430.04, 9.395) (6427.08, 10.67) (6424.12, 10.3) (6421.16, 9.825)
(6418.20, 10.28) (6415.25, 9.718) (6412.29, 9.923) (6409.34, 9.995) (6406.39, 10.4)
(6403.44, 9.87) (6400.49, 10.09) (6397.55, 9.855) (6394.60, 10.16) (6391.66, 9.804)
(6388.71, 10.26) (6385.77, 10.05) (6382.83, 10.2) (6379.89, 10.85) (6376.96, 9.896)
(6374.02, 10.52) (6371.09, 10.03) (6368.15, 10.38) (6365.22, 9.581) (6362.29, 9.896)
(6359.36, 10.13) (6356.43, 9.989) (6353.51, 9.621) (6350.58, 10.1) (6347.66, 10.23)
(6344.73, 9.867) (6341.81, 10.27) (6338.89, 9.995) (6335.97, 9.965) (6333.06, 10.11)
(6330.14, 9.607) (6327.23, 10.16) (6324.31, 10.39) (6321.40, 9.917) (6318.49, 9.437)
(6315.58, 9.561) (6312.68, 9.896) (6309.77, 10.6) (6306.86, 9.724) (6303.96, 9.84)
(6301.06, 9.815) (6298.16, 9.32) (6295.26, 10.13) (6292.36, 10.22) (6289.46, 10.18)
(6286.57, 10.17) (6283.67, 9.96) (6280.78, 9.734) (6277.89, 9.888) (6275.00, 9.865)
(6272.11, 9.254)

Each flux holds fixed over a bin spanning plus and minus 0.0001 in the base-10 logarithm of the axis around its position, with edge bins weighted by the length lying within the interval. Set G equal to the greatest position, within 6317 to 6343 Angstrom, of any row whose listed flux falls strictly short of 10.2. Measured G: 6338.89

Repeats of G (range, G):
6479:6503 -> 6501.50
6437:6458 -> 6456.74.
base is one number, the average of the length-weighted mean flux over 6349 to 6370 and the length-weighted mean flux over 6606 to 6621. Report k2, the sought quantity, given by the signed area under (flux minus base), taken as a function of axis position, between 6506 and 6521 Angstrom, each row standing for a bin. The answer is -1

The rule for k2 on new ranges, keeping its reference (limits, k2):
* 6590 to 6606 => 0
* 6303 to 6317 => -2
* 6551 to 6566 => 59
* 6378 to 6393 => 2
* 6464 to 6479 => -3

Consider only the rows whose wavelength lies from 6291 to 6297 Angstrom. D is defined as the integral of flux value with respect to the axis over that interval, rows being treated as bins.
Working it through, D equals 60.8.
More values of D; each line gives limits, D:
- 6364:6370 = 60.0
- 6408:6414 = 59.7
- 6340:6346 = 60.4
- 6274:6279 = 49.4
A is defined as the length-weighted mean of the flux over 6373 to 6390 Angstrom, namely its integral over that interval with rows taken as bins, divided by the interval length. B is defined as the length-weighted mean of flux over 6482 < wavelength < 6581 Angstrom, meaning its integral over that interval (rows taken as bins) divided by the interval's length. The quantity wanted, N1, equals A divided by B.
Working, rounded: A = 10.3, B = 11.1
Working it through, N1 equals 0.93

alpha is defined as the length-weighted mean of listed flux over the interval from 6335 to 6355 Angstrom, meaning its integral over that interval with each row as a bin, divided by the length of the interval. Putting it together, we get 10.0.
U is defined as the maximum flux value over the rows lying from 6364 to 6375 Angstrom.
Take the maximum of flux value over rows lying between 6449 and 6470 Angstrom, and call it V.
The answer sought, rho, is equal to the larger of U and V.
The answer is 10.6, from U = 10.52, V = 10.59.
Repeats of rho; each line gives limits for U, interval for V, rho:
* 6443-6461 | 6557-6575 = 16.5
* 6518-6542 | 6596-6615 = 11.3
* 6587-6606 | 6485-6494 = 13.0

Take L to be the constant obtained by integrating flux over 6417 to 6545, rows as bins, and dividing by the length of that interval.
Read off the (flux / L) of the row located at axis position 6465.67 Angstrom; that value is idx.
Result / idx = 0.98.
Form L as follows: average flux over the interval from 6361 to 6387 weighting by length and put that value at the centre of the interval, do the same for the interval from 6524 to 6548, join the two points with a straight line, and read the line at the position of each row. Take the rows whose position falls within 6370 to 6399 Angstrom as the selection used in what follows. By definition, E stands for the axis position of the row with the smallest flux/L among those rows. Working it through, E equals 6391.66 Angstrom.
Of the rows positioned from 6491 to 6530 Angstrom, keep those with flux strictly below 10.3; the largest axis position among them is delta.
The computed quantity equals 6528.50 Angstrom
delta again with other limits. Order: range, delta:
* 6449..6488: 6486.55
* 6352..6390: 6388.71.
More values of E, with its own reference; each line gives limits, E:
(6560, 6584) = 6573.75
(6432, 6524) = 6492.52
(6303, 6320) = 6318.49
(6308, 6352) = 6318.49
